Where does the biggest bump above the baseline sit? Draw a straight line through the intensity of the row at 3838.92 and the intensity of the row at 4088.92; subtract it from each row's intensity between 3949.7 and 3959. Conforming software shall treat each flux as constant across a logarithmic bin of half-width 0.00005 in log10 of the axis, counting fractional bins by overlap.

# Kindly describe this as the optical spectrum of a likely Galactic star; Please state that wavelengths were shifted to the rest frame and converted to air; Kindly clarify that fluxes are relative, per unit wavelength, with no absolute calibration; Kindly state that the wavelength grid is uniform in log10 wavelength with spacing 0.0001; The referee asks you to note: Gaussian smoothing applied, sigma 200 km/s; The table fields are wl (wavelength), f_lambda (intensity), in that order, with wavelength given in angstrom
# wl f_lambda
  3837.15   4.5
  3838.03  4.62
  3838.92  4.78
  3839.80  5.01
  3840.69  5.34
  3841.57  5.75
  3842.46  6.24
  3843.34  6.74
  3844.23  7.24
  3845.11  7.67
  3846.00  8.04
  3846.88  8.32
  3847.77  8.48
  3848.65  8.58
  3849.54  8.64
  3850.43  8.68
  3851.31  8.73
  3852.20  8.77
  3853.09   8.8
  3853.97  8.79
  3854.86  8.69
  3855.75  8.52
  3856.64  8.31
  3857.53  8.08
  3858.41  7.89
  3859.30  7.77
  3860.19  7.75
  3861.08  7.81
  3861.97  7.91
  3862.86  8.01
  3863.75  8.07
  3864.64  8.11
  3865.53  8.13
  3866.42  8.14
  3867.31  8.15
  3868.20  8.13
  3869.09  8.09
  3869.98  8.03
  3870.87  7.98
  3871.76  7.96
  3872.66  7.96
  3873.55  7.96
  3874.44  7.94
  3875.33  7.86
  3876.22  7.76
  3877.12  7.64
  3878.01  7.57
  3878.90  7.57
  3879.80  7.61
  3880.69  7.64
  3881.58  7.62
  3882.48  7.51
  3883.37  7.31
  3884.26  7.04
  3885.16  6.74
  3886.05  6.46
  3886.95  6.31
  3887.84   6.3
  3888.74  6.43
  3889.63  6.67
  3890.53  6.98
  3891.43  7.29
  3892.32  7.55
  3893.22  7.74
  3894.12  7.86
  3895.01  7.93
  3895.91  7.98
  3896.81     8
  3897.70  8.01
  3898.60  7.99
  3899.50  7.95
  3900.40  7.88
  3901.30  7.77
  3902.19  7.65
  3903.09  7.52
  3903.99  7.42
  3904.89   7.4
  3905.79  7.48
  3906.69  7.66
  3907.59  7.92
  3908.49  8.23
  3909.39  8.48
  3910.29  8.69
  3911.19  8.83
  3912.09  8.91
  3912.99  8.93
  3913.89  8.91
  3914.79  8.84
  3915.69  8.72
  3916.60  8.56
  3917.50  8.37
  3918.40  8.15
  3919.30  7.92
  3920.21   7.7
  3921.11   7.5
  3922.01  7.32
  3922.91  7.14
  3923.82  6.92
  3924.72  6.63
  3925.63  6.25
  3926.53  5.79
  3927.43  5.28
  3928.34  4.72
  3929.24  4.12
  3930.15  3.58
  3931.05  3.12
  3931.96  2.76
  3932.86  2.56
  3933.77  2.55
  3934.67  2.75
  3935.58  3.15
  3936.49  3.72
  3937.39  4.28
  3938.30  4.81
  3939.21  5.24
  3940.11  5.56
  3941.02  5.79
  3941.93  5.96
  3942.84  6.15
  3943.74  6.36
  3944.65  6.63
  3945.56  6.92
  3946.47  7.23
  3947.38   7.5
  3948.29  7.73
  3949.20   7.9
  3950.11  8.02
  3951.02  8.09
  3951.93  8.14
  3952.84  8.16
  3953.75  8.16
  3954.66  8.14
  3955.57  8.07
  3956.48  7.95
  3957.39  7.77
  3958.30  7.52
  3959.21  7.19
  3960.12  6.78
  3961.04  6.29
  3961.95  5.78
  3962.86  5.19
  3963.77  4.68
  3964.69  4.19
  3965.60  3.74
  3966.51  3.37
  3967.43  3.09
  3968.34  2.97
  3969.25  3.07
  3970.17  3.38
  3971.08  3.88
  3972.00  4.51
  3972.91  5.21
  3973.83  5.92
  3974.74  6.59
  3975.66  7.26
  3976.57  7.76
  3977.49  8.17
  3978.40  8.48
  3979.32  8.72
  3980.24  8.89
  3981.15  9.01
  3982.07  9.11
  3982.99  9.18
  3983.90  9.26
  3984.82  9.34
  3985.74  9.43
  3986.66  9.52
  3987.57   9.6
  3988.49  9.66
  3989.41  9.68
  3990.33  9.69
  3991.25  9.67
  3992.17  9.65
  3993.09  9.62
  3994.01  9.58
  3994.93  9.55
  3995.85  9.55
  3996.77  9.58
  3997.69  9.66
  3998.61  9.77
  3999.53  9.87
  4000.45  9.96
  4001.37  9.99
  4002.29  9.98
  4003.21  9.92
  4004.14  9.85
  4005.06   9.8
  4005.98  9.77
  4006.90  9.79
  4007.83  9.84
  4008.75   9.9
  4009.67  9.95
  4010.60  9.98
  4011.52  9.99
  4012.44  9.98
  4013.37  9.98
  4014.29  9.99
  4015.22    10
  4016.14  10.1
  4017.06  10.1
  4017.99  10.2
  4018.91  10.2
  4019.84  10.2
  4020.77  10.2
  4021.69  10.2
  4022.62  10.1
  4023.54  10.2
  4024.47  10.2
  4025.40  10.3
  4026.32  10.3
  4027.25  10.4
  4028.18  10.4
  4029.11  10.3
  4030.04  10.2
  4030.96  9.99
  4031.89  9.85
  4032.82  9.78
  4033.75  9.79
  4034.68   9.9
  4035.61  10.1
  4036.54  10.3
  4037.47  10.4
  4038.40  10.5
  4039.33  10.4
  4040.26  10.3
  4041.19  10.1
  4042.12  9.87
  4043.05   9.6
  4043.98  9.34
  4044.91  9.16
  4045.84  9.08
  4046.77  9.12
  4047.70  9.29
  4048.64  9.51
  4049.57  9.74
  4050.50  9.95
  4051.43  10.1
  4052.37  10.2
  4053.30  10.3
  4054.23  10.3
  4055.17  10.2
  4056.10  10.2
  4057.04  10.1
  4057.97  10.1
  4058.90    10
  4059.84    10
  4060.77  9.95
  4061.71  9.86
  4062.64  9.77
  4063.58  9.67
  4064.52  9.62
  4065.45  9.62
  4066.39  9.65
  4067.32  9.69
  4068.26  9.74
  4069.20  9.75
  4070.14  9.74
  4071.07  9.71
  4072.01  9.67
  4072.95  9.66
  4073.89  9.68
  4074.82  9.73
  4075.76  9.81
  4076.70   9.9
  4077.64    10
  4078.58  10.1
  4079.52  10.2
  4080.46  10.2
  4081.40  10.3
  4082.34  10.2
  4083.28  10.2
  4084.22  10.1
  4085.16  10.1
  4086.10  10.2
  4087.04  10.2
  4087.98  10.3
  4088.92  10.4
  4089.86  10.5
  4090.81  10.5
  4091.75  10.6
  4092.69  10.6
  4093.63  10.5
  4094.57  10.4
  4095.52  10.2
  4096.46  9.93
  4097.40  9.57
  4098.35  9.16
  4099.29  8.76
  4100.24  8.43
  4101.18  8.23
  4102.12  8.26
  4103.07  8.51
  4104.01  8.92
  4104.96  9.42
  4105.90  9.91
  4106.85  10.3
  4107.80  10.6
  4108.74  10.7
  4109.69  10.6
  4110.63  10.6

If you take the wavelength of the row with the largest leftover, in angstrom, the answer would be 3951.93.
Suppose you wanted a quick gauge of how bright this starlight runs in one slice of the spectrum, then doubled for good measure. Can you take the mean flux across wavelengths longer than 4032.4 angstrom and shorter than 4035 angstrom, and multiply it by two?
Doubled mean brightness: 19.6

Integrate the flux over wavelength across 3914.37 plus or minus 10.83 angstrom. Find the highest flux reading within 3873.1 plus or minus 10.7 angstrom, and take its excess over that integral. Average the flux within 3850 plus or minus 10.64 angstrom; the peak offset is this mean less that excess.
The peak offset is 173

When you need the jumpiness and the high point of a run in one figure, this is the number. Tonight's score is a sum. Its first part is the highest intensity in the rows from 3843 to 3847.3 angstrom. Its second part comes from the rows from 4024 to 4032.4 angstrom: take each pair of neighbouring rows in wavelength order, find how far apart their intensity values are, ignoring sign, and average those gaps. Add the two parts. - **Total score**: 8.4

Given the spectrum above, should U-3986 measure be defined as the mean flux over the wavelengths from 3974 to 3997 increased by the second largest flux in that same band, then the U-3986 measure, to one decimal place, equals 18.7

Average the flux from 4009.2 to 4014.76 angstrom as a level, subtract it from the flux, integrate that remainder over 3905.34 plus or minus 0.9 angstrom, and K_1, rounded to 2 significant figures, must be -4.6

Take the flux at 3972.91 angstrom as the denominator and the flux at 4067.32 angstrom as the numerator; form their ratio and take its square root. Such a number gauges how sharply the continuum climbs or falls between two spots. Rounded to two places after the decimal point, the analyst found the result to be 1.36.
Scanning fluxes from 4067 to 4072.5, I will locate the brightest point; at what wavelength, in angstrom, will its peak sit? 4069.20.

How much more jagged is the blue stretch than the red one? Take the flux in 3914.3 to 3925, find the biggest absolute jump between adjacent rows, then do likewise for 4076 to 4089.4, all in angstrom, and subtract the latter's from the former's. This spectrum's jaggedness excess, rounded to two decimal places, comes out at 0.19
